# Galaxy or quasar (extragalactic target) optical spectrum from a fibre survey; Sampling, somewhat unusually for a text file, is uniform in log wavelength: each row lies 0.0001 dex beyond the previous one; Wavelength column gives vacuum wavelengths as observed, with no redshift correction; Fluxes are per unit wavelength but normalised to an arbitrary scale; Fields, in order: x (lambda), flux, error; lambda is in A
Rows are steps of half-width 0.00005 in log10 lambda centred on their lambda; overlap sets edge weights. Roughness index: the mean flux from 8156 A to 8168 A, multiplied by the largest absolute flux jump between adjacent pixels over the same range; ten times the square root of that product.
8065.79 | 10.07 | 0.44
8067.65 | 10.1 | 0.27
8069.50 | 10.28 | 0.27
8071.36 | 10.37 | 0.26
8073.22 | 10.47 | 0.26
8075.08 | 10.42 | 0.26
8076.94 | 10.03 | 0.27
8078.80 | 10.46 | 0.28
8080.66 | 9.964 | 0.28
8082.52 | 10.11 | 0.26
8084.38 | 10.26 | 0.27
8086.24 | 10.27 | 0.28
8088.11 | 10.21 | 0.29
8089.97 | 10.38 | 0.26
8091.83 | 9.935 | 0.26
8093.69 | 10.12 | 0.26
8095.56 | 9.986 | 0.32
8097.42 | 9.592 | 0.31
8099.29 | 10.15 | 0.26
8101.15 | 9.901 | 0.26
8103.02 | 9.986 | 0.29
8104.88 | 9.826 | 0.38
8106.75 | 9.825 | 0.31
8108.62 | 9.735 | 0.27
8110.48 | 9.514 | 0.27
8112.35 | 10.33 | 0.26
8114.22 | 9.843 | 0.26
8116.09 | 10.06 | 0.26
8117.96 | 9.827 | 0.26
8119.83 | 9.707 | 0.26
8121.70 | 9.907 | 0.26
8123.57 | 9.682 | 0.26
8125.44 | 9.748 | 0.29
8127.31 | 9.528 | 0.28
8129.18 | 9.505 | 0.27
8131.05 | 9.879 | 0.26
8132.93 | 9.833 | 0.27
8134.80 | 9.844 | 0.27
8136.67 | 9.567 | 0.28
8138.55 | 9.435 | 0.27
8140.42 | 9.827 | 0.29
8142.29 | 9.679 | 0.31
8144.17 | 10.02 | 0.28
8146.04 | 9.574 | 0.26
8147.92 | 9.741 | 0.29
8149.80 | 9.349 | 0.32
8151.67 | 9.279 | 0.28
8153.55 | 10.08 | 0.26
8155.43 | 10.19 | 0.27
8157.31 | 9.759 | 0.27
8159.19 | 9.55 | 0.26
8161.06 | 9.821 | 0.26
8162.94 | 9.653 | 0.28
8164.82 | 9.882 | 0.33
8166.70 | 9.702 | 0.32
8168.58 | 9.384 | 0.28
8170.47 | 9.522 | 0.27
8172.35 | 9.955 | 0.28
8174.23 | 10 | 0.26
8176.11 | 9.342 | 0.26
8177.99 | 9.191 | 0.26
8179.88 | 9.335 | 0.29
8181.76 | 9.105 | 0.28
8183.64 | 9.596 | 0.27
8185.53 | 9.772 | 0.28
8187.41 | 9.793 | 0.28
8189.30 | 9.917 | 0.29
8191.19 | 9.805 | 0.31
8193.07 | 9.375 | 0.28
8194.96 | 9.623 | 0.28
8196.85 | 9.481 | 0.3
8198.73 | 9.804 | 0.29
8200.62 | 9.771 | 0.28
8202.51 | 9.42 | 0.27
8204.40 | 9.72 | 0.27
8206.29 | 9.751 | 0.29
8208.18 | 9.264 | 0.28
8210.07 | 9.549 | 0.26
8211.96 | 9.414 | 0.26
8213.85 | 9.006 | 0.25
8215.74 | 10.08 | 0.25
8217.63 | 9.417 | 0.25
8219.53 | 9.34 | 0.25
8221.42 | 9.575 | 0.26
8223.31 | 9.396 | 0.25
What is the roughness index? 16.2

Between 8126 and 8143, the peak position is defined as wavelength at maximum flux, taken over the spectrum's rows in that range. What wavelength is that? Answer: 8131.05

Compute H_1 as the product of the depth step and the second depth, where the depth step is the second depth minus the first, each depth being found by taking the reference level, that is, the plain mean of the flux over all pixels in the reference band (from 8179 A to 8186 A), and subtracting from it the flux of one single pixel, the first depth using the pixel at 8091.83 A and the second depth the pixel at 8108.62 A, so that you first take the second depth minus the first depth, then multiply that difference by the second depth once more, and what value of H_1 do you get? -0.06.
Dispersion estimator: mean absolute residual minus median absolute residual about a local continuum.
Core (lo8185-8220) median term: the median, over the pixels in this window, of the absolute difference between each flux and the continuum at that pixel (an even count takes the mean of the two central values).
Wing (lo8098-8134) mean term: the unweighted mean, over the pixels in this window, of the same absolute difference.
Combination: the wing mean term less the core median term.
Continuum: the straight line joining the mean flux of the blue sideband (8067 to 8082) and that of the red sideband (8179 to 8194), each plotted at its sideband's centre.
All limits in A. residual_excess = 0.03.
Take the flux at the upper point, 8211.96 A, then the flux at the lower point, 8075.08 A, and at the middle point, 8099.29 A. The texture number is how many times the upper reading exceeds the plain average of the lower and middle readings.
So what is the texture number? 0.92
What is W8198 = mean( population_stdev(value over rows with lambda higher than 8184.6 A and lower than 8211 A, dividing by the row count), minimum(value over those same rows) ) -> 4.73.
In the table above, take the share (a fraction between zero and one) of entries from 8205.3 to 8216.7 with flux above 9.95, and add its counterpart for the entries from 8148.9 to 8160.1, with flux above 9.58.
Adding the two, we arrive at 0.67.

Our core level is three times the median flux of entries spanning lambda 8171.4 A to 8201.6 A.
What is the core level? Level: 29.1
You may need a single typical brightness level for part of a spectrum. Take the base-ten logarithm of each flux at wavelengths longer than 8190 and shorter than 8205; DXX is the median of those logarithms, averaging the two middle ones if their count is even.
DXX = 0.985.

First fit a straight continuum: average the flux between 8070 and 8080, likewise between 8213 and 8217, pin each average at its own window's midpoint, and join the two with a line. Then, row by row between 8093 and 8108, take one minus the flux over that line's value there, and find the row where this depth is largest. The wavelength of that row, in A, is 8097.42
